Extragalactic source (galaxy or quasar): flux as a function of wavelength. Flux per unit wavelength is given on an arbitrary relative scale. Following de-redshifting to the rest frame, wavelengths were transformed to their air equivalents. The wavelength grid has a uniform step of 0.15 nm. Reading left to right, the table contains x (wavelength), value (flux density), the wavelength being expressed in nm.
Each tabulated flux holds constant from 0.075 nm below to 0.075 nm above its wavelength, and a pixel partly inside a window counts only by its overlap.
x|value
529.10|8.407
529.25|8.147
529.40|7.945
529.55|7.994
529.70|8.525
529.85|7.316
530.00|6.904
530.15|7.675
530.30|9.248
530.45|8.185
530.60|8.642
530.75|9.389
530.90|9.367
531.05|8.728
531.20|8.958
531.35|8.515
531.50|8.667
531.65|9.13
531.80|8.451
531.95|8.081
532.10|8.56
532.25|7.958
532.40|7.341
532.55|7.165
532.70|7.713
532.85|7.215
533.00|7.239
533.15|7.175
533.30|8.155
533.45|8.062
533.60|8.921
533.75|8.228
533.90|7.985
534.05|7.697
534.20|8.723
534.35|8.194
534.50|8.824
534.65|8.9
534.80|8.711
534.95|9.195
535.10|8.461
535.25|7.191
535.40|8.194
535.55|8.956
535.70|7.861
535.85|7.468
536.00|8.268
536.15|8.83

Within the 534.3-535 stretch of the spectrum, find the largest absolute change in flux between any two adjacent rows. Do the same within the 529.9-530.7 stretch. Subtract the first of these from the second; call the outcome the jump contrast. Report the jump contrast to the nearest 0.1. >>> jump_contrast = 0.9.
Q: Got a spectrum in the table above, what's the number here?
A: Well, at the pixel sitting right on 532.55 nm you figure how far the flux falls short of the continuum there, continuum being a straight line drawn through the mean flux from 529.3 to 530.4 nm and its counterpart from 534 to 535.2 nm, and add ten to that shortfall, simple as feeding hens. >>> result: 11.1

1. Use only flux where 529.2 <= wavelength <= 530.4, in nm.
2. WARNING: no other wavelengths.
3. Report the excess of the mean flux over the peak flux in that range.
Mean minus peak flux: -1.3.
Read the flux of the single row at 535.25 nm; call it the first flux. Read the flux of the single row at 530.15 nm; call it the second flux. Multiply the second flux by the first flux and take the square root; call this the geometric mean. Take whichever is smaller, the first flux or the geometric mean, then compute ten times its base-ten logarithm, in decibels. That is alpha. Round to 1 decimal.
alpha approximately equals 8.6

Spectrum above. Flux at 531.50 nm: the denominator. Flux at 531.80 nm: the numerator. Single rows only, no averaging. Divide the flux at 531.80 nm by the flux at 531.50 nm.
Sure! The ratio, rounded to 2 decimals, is 0.98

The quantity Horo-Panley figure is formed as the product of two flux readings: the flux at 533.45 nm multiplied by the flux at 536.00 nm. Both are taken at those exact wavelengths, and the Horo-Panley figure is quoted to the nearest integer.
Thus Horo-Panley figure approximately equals 67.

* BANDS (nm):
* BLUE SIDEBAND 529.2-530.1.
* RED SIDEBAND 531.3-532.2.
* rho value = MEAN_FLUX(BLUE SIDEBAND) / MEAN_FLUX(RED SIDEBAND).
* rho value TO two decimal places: 0.91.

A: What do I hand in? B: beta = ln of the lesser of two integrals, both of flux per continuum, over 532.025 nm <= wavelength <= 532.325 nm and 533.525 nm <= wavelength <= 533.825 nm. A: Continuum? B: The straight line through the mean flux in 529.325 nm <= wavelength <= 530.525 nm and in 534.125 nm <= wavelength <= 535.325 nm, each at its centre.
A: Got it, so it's -1.20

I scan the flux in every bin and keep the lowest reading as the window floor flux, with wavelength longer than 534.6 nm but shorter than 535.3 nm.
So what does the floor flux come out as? 7.191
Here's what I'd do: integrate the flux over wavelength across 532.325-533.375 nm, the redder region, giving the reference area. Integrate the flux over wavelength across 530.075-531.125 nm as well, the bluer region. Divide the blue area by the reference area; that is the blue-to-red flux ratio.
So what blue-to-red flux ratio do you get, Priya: 1.18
